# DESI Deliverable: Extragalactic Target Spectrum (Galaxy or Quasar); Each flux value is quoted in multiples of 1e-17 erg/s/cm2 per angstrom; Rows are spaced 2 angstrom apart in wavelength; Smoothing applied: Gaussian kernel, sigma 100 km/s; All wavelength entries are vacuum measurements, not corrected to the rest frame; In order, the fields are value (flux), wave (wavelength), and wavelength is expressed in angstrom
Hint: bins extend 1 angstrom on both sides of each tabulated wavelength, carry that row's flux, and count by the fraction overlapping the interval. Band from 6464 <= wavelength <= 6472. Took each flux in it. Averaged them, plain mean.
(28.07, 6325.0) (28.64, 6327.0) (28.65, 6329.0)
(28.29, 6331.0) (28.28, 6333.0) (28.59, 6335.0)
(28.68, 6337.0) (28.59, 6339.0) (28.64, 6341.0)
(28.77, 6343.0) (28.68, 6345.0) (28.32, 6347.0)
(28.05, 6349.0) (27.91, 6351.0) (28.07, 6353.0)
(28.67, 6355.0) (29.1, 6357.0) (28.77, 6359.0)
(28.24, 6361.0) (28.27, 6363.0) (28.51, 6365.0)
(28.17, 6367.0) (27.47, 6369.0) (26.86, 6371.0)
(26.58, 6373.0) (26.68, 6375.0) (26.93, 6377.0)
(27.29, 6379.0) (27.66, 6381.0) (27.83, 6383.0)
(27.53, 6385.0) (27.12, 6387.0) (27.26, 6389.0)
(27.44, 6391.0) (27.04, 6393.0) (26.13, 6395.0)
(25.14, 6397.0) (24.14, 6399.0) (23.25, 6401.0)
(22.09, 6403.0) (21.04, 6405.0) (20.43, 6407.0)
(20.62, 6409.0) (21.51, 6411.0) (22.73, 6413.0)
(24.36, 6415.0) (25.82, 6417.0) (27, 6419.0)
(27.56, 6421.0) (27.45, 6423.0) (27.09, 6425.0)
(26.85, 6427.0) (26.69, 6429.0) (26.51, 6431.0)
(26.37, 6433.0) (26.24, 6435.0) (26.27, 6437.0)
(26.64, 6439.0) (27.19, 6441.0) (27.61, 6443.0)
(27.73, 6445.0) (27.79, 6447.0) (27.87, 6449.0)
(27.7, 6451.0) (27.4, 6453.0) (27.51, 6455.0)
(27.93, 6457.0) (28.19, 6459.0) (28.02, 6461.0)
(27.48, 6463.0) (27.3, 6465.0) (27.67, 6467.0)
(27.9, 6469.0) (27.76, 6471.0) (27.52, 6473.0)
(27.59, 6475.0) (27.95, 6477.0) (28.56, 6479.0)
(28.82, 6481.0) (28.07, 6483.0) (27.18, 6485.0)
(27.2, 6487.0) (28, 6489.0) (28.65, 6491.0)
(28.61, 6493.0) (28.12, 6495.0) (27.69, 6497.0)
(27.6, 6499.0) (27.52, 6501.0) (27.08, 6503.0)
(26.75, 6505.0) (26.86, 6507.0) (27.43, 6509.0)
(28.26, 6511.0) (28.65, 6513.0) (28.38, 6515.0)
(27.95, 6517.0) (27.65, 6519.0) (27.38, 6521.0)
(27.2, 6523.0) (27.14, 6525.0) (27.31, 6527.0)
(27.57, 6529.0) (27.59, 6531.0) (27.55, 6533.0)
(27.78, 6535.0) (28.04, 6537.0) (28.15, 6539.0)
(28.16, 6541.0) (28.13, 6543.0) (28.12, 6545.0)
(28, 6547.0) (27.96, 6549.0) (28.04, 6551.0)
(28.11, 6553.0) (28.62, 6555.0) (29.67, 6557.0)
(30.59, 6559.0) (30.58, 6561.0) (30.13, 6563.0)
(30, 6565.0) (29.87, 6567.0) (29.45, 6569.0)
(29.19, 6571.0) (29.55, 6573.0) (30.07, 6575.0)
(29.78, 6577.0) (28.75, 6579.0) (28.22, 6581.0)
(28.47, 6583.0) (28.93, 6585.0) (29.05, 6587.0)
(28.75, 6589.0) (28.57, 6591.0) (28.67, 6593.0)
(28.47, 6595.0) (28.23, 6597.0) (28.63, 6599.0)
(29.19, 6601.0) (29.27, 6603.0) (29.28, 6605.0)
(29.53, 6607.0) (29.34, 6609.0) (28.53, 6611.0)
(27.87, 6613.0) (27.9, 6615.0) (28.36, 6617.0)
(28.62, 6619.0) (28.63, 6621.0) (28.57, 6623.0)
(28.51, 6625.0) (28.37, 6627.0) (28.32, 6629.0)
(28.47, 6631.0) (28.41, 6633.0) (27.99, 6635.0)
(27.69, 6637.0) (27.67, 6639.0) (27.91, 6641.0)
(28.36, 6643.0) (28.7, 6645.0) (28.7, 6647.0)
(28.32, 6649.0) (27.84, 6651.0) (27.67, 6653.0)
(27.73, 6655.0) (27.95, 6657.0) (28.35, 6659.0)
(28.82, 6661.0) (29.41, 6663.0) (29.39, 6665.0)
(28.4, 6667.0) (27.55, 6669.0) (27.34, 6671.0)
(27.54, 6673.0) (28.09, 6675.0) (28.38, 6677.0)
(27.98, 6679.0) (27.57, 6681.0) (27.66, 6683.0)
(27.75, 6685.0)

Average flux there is 27.7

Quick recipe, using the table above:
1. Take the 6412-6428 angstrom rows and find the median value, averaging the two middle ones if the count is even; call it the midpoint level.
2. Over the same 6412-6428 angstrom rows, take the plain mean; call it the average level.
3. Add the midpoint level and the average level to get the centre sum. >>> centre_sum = 53.0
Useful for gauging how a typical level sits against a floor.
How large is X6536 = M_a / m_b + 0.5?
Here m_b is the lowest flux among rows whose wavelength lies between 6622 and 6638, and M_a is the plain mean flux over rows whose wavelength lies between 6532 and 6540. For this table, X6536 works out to 1.51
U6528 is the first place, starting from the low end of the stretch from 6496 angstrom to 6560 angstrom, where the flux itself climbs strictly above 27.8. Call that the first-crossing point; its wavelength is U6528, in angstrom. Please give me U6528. 6511.0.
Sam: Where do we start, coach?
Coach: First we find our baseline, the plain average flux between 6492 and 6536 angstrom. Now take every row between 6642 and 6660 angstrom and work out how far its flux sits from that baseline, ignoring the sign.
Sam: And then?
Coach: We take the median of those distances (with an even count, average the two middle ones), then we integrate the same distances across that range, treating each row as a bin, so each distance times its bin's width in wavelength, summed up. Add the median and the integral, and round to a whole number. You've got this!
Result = 10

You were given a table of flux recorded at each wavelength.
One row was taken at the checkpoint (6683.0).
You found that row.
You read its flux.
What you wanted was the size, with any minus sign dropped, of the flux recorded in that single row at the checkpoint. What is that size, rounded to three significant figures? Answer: 27.7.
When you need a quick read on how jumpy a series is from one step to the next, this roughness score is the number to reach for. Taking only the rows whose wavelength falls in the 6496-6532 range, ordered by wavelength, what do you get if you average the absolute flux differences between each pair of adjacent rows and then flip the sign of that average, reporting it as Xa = -0.28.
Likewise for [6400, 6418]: -1.03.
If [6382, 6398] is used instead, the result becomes -0.48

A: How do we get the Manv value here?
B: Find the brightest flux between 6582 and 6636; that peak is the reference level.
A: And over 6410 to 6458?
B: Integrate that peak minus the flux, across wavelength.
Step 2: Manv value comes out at 142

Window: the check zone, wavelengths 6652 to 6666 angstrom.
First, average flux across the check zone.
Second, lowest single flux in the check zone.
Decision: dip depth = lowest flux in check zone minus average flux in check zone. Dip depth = -0.8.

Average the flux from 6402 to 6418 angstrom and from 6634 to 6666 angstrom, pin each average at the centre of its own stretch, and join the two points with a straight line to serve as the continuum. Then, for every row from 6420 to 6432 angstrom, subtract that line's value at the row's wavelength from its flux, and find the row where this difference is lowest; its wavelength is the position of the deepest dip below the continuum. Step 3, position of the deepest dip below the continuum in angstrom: 6431.0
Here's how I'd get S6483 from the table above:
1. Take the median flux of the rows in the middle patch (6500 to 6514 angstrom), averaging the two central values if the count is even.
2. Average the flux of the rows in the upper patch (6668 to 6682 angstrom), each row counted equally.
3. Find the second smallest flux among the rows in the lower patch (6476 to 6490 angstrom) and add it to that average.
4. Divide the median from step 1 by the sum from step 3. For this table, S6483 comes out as 0.499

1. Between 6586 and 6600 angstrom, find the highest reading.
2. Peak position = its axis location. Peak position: 6587.0 angstrom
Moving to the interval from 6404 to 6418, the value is 6417.0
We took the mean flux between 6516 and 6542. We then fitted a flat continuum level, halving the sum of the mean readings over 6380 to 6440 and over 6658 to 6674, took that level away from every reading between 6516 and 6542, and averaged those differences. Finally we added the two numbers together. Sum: 28.4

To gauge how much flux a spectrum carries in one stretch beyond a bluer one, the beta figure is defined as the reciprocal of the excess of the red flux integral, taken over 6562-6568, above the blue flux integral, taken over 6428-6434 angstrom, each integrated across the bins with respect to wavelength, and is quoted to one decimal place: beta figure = 0.0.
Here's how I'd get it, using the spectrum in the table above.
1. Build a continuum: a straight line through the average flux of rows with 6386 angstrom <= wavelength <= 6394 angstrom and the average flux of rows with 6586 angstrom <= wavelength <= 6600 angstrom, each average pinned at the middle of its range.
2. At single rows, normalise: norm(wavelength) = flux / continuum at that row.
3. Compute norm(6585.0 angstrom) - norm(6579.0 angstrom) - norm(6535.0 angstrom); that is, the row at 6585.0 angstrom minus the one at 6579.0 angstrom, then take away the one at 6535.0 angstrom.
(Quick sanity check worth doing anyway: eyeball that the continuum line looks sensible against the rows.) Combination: -0.980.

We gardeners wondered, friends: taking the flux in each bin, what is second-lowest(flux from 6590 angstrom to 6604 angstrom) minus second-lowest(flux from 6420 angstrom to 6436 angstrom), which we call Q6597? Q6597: 2.10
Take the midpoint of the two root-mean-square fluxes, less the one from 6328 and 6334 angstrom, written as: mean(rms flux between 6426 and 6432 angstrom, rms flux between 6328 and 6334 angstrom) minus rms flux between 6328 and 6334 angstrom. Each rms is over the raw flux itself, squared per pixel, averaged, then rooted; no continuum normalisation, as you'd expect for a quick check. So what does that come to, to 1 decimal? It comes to -0.9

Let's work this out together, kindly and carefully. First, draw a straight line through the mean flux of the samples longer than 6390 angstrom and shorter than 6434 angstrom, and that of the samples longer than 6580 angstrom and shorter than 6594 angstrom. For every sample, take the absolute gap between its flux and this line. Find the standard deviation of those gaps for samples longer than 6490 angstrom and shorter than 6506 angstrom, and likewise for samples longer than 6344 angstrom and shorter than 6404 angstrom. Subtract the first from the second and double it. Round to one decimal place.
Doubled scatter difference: 1.2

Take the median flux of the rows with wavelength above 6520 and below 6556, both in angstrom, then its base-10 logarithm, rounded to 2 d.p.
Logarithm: 1.45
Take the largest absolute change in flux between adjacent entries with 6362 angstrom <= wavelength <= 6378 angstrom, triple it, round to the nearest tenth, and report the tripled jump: 2.1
